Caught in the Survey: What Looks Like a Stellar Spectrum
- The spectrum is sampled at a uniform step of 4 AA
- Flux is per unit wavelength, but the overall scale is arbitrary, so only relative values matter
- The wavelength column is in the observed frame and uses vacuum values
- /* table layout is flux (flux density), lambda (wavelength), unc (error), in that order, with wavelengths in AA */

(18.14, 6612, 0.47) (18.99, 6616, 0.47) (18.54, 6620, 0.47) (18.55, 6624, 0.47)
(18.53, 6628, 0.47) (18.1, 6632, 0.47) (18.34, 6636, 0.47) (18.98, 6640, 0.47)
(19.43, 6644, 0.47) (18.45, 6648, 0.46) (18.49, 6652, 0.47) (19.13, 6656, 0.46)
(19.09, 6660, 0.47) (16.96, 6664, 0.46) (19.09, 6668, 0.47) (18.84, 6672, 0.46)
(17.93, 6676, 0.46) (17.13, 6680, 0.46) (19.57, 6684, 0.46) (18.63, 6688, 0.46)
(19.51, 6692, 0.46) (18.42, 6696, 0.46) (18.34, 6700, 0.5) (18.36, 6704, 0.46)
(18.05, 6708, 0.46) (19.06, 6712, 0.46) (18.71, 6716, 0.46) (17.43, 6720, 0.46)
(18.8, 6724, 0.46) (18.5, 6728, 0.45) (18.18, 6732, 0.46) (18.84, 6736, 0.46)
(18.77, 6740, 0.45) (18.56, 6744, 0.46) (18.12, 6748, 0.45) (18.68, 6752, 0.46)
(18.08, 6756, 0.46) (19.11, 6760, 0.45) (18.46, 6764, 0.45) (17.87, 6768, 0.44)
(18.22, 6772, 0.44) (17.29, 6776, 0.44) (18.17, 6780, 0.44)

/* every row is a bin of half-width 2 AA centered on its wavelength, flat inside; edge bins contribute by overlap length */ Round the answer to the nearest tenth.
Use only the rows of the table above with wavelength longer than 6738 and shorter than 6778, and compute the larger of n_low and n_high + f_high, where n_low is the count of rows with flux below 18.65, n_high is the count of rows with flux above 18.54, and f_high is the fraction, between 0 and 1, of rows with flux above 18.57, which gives 7.0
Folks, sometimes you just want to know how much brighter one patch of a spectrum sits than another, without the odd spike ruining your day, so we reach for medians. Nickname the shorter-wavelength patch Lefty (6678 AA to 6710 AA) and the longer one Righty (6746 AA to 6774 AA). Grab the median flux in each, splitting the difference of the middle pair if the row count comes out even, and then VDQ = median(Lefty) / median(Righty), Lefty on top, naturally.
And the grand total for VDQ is 1.01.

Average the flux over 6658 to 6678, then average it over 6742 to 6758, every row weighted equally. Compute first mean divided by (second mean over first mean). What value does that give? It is 18.40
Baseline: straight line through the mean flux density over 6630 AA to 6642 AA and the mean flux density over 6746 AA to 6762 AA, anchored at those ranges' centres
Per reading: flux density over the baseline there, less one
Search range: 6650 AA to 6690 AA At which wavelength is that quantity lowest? 6664 AA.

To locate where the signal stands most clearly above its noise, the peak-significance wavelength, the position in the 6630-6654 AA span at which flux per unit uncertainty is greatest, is 6644 AA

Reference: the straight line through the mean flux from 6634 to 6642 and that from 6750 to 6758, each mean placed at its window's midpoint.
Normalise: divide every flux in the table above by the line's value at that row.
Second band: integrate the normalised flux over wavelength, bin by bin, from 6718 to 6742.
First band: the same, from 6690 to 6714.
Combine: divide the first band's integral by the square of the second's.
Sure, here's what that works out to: 0.0420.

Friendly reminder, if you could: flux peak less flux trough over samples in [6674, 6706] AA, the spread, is 2.4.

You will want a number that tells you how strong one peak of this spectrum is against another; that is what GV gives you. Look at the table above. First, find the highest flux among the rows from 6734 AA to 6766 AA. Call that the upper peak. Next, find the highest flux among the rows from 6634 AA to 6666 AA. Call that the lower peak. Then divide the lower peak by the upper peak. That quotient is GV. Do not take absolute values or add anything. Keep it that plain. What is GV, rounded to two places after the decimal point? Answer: 1.02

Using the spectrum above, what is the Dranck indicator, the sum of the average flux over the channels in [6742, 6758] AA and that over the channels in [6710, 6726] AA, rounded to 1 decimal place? 36.9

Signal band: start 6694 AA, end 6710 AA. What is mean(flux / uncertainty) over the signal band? 39.0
